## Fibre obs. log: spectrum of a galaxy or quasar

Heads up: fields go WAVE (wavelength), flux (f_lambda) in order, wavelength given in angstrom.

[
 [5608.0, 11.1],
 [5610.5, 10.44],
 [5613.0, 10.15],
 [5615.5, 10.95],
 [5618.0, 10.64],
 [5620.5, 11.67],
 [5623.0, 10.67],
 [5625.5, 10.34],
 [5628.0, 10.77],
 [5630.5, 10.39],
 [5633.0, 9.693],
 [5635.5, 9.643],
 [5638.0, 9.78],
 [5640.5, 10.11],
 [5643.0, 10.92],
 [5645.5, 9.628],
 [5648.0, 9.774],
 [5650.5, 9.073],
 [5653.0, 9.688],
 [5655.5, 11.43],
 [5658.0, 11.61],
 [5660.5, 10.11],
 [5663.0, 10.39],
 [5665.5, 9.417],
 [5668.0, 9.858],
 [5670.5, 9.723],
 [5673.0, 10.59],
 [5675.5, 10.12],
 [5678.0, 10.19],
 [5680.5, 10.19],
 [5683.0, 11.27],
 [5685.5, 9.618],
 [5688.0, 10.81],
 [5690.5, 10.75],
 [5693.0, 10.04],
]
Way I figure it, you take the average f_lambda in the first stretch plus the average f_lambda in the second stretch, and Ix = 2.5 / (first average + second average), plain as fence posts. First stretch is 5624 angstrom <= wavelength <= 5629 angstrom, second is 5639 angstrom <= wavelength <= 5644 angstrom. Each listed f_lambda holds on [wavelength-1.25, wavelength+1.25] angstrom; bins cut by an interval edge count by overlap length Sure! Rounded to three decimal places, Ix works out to 0.119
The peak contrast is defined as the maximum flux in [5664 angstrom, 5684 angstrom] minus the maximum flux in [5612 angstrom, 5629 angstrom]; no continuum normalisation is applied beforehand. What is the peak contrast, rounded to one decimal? -0.4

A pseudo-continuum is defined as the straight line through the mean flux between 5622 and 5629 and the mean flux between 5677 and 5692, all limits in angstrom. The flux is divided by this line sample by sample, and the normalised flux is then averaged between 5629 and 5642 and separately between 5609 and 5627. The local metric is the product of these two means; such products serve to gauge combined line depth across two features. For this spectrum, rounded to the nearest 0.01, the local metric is 0.95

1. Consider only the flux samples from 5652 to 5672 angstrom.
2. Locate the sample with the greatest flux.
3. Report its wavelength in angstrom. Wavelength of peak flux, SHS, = 5658.0 angstrom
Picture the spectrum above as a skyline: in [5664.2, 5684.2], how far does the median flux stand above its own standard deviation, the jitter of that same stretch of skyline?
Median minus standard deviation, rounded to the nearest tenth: 9.6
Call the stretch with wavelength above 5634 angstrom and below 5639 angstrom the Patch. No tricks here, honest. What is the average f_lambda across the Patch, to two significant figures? 9.7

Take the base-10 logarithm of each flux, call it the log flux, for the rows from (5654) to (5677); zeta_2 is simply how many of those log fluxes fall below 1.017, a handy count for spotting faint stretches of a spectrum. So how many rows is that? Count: 6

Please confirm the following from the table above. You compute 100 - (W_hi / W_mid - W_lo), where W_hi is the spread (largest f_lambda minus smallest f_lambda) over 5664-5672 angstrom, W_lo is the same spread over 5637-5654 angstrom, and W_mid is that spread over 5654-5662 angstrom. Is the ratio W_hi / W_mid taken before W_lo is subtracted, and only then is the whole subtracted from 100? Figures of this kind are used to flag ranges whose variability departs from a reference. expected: 102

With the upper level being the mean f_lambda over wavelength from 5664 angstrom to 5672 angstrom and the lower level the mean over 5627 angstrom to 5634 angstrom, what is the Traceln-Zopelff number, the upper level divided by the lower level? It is 0.94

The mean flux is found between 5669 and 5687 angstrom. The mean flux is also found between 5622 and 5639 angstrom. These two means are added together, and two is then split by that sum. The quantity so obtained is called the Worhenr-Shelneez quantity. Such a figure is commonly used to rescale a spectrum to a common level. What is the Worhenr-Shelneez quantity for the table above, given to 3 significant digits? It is 0.0979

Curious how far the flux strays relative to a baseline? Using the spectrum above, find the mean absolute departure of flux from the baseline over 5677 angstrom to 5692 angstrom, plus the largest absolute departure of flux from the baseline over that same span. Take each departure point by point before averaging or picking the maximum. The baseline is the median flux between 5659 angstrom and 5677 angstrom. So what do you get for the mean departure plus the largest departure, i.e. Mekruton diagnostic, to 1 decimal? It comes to 1.7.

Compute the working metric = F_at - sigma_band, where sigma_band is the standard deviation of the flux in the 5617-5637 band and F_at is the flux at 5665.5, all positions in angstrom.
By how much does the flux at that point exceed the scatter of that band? 8.8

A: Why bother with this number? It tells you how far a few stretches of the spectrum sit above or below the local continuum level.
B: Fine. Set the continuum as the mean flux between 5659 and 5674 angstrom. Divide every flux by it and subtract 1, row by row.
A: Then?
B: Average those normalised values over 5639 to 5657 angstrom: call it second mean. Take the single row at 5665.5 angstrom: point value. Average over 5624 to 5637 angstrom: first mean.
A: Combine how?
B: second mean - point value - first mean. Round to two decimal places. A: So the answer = 0.05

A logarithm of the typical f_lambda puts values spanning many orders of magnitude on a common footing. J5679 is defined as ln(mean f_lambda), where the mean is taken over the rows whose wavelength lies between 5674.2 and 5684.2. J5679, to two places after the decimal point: 2.35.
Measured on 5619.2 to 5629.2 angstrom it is 2.39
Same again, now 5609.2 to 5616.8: 2.35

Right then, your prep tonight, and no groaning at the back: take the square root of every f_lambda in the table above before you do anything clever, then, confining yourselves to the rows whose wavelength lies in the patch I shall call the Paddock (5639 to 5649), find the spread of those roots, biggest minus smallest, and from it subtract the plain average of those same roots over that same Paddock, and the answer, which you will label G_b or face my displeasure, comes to -2.98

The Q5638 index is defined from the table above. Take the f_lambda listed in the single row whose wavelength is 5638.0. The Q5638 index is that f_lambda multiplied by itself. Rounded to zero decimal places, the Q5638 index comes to 96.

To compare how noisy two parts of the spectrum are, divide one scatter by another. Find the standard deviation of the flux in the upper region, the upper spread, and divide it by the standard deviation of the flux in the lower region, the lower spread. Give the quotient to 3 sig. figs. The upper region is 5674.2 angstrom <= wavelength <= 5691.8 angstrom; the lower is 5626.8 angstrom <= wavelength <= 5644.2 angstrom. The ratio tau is 1.06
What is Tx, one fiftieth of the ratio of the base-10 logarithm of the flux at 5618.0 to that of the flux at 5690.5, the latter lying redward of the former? 0.0199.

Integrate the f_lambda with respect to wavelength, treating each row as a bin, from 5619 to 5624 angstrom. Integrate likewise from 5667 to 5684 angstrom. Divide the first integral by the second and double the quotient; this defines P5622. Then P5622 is 0.6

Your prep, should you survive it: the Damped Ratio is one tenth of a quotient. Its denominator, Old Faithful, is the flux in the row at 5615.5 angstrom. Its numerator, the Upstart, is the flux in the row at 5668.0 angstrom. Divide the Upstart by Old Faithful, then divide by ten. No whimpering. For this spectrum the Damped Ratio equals 0.090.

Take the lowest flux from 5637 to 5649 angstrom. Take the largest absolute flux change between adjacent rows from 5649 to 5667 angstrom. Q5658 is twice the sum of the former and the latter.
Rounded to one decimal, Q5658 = 22.7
